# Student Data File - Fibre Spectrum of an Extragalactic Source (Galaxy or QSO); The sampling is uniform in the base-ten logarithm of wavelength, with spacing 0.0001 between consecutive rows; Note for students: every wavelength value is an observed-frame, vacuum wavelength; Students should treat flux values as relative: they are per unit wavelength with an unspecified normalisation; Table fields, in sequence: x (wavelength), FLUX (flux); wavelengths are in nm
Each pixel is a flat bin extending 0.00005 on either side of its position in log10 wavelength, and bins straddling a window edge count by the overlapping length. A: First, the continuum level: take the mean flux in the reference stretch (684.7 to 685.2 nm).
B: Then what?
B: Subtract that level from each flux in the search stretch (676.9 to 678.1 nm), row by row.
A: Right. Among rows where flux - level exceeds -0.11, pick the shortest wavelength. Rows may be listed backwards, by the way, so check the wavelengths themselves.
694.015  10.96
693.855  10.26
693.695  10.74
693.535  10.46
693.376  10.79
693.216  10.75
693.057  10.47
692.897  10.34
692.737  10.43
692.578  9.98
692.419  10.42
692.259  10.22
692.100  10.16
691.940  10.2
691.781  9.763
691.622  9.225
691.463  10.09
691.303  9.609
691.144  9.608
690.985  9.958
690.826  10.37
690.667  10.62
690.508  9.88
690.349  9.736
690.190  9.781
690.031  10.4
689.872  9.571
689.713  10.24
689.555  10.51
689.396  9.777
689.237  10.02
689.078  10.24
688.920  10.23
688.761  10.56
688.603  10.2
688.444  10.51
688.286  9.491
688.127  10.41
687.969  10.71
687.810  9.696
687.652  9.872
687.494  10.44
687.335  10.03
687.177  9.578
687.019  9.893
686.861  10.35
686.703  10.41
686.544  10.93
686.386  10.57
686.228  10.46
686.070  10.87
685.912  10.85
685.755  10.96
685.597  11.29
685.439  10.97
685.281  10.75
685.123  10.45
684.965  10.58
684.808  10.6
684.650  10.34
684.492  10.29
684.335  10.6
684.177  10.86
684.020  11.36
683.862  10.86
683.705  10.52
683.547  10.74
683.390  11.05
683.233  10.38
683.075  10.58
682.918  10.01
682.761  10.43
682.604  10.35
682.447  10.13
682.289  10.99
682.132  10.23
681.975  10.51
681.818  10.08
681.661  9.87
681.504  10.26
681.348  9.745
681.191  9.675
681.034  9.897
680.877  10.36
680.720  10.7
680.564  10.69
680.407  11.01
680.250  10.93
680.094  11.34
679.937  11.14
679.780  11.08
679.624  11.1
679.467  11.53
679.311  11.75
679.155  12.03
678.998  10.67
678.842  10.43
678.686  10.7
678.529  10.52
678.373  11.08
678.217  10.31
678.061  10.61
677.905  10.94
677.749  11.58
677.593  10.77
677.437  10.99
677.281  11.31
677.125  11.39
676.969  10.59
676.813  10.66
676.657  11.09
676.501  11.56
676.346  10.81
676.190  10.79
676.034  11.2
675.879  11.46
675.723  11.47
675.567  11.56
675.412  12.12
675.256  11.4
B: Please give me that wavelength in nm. 676.969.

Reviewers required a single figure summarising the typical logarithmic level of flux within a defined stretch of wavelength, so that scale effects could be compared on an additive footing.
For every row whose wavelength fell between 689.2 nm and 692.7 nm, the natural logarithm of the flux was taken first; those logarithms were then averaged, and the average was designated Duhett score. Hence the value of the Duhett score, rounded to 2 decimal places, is 2.30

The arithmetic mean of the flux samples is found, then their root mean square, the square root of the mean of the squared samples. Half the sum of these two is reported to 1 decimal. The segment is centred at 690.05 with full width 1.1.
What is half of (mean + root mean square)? 10.0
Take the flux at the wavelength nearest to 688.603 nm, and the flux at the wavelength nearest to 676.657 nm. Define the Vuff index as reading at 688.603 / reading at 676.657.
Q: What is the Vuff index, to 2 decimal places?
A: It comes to 0.92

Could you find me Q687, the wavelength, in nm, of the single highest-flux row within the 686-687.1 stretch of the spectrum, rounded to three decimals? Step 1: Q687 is 686.544 nm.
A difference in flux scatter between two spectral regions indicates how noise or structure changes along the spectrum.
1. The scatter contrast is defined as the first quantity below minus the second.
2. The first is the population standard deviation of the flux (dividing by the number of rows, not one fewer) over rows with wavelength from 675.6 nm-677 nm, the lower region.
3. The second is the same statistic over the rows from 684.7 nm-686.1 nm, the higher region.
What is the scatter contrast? 0.11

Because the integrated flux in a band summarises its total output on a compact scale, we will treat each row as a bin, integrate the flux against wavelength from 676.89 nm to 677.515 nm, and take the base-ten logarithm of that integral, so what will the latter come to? 0.84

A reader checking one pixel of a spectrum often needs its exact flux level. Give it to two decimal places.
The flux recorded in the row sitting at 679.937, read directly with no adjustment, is 11.14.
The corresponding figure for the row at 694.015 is 10.96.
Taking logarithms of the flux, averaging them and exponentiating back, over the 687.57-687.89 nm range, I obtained 9.8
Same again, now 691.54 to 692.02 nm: 9.7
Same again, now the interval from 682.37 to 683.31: 10.3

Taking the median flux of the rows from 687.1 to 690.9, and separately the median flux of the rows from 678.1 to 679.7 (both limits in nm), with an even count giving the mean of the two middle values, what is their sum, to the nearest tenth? 21.1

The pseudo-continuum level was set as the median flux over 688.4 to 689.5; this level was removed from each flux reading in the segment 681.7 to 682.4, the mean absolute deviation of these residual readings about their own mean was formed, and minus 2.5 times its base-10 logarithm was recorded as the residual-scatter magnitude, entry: 1.3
